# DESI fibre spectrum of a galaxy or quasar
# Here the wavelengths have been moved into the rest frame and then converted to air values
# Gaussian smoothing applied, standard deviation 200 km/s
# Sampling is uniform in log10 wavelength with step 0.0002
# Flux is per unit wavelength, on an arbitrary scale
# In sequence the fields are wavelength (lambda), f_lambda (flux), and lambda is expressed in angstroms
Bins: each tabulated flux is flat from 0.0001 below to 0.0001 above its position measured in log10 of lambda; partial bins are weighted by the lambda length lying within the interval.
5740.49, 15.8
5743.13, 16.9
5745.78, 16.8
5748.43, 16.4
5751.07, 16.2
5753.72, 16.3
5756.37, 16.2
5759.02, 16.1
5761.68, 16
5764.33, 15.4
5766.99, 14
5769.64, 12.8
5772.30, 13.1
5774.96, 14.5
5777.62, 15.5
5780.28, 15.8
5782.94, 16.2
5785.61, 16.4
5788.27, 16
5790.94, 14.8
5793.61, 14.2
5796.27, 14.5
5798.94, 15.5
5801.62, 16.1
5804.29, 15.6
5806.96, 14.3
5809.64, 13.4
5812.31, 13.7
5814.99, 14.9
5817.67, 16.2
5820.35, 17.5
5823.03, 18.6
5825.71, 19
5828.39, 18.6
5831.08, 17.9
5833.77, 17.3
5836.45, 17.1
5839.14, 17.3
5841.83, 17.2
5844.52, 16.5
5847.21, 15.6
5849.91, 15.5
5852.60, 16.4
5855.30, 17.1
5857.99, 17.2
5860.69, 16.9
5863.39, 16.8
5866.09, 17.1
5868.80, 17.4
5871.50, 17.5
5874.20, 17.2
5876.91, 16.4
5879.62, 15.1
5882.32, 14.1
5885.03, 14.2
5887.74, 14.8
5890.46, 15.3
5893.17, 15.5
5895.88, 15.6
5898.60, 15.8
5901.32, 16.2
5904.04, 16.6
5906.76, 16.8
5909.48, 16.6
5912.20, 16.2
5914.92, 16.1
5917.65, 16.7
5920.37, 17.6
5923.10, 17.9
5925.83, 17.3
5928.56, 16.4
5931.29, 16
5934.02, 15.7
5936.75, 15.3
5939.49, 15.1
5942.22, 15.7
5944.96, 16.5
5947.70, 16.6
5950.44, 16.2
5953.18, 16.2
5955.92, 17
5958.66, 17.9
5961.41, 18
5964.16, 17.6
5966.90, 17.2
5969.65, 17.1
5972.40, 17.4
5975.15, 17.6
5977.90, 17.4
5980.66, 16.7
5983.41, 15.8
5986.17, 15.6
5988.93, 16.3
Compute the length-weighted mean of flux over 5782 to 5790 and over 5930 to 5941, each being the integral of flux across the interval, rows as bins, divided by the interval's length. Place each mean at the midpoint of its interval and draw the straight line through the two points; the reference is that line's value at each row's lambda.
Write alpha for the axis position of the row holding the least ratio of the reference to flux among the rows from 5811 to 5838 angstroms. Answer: 5825.71 angstroms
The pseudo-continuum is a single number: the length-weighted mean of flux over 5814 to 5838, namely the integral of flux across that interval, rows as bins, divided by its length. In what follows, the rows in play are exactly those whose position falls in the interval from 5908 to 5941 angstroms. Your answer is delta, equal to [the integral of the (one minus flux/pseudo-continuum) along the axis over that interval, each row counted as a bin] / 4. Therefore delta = 0.5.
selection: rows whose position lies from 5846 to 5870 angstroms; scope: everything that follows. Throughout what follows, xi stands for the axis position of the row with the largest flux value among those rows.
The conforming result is 5868.80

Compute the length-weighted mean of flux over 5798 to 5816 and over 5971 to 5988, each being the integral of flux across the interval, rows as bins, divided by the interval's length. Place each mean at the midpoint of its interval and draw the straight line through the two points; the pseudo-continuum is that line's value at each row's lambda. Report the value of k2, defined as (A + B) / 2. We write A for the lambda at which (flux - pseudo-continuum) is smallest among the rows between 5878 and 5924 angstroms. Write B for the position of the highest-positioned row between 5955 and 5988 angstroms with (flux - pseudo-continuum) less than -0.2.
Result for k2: 5934.2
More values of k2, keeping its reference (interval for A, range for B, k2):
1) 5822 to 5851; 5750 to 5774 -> 5811.1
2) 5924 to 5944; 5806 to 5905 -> 5916.3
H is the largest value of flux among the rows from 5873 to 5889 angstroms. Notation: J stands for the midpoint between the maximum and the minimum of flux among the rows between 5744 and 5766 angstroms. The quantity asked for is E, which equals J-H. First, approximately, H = 17.2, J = 16.1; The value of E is -1.1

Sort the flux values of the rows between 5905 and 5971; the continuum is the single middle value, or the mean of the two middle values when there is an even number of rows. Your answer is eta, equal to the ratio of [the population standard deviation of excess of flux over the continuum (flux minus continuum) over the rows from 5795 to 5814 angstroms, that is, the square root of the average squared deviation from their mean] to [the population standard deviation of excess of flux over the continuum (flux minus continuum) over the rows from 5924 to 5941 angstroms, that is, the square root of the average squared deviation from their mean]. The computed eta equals 1.3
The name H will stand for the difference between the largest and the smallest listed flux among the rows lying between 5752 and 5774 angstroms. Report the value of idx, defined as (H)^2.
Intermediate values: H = 3.5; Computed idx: 12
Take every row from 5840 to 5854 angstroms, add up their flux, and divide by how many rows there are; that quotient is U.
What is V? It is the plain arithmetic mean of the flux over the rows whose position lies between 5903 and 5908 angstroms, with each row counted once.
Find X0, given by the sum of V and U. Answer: 32.9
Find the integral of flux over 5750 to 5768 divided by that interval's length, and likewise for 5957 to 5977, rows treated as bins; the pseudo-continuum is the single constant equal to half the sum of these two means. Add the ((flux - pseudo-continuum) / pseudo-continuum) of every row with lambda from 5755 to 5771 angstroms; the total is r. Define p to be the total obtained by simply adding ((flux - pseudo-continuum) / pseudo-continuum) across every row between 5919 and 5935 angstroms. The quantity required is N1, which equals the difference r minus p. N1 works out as -0.6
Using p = 0.06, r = -0.6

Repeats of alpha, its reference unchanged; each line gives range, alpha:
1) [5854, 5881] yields 5871.50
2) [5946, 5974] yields 5961.41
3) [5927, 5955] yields 5947.70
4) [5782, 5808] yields 5785.61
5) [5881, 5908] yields 5906.76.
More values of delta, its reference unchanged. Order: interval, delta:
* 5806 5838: 0.4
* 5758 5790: 1.1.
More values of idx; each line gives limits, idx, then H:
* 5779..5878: 31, 5.6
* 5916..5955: 8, 2.8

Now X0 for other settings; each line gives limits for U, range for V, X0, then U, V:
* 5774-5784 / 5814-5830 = 33.0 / 15.5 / 17.5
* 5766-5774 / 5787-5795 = 28.3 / 13.3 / 15.0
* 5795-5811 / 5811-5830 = 31.8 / 14.9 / 16.9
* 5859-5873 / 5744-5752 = 33.6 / 17.1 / 16.5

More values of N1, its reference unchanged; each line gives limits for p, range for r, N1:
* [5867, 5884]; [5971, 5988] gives 0.2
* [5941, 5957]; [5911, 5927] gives 0.2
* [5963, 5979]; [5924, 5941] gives -0.5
